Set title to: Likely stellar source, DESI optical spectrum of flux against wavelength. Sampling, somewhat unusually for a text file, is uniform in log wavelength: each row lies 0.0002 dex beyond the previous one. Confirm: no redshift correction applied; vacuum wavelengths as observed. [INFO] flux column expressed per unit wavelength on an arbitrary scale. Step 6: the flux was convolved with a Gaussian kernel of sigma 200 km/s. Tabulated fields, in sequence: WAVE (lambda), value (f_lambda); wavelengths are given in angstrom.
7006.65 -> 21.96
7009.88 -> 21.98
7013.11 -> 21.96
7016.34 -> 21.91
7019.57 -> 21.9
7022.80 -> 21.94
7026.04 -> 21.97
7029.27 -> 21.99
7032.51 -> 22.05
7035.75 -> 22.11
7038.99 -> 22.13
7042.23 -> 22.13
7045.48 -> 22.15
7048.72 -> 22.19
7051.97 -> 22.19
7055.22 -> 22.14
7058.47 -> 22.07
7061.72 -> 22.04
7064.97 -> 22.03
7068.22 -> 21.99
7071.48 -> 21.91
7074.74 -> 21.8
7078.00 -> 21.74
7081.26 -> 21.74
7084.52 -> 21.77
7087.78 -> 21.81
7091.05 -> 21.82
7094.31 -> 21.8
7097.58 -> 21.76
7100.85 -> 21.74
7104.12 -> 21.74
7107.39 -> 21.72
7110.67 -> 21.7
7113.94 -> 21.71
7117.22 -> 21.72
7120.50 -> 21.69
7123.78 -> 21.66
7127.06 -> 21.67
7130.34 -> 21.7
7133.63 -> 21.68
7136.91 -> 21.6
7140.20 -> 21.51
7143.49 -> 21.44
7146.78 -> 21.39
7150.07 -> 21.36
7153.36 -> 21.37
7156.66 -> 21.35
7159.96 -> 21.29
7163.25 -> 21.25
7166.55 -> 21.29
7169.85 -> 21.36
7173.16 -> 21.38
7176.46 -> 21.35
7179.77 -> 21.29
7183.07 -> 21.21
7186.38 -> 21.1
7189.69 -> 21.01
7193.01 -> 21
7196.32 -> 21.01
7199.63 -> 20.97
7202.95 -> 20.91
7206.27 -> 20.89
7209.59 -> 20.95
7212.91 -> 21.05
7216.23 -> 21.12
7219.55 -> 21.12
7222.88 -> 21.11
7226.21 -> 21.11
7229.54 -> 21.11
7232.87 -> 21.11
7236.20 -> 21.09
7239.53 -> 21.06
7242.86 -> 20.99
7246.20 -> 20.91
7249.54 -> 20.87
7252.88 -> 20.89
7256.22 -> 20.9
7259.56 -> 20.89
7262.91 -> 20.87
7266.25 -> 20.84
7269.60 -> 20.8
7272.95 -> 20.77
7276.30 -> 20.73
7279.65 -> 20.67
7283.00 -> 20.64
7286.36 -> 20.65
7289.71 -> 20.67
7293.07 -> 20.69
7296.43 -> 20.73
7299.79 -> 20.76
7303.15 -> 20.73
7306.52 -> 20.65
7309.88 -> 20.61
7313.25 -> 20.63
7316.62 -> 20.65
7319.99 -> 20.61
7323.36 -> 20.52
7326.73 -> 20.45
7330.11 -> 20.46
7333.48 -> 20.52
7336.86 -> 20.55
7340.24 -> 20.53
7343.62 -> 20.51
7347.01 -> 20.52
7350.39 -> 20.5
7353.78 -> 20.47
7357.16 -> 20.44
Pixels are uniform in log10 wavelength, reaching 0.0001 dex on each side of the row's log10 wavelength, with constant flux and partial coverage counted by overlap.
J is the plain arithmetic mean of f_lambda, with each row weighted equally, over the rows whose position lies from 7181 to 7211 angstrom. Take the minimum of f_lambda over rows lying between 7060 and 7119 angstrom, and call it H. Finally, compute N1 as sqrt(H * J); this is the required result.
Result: 21.3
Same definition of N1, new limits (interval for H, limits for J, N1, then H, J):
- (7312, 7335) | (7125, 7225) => 20.8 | 20.45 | 21.26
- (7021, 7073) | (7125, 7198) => 21.6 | 21.91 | 21.35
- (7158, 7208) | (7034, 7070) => 21.5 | 20.89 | 22.11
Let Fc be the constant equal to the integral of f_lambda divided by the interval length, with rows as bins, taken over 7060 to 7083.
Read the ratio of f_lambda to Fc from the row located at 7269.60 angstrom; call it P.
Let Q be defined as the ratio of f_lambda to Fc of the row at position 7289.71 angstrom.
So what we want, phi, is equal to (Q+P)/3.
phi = 0.631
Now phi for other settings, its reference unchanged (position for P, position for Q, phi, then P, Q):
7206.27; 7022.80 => 0.652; 0.95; 1.00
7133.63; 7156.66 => 0.655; 0.99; 0.98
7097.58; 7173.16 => 0.657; 0.99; 0.98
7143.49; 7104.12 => 0.657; 0.98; 0.99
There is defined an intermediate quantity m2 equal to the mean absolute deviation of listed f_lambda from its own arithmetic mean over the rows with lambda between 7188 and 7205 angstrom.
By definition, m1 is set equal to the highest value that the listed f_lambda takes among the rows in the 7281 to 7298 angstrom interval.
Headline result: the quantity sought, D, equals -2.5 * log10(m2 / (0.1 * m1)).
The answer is 4.5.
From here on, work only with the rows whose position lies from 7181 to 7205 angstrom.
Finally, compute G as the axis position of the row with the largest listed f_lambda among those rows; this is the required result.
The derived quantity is 7183.07 angstrom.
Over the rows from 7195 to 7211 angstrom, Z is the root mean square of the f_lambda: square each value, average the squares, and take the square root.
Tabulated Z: 20.9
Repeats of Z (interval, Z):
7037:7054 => 22.2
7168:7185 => 21.3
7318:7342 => 20.5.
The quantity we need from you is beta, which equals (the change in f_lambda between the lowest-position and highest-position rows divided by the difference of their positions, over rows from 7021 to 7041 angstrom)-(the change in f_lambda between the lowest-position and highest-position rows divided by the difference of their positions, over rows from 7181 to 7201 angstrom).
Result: 0.026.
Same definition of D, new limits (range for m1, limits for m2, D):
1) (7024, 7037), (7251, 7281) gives 3.8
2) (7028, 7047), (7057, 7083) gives 3.2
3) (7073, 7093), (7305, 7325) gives 4.6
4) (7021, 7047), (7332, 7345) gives 5.6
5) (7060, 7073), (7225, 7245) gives 4.5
